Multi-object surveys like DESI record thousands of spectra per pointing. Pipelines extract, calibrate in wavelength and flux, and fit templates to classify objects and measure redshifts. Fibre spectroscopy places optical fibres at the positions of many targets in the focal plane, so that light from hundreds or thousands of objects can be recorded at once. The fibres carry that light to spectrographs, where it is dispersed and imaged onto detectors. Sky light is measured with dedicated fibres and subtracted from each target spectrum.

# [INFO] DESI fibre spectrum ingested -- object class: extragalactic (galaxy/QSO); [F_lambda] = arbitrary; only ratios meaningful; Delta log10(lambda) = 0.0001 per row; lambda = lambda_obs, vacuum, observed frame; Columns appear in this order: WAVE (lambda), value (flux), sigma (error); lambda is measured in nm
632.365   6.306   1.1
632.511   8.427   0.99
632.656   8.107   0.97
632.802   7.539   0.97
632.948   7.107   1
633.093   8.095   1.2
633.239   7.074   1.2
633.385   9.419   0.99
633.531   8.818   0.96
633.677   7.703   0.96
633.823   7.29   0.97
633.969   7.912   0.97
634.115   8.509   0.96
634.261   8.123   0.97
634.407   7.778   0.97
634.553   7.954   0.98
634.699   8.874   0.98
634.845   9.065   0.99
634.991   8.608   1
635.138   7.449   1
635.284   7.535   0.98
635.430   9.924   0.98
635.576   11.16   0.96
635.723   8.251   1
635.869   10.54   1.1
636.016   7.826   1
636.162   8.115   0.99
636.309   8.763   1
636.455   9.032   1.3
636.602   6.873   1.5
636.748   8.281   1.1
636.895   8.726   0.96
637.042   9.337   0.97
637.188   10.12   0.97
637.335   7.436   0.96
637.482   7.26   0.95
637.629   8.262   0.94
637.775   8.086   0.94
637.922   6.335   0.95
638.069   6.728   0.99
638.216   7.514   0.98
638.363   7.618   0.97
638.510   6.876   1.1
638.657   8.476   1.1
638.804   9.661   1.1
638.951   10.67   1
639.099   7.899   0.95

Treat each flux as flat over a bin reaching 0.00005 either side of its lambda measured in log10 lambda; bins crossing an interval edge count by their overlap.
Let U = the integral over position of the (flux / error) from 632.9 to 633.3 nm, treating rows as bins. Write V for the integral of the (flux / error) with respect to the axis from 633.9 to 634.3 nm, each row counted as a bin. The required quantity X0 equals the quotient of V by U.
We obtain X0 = 1.29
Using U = 2.6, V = 3.4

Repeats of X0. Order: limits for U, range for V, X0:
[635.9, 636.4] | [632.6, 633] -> 0.74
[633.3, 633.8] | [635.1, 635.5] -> 0.78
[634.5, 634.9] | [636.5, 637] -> 1.02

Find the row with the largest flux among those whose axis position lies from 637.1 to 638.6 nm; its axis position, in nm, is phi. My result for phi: 637.188 nm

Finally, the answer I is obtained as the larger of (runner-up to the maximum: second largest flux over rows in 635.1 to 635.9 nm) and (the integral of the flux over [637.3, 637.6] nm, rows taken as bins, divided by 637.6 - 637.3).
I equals 10.5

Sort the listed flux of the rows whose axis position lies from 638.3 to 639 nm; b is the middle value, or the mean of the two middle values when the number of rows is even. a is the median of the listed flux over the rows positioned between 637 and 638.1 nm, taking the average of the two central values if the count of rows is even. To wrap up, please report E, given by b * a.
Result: 65.78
